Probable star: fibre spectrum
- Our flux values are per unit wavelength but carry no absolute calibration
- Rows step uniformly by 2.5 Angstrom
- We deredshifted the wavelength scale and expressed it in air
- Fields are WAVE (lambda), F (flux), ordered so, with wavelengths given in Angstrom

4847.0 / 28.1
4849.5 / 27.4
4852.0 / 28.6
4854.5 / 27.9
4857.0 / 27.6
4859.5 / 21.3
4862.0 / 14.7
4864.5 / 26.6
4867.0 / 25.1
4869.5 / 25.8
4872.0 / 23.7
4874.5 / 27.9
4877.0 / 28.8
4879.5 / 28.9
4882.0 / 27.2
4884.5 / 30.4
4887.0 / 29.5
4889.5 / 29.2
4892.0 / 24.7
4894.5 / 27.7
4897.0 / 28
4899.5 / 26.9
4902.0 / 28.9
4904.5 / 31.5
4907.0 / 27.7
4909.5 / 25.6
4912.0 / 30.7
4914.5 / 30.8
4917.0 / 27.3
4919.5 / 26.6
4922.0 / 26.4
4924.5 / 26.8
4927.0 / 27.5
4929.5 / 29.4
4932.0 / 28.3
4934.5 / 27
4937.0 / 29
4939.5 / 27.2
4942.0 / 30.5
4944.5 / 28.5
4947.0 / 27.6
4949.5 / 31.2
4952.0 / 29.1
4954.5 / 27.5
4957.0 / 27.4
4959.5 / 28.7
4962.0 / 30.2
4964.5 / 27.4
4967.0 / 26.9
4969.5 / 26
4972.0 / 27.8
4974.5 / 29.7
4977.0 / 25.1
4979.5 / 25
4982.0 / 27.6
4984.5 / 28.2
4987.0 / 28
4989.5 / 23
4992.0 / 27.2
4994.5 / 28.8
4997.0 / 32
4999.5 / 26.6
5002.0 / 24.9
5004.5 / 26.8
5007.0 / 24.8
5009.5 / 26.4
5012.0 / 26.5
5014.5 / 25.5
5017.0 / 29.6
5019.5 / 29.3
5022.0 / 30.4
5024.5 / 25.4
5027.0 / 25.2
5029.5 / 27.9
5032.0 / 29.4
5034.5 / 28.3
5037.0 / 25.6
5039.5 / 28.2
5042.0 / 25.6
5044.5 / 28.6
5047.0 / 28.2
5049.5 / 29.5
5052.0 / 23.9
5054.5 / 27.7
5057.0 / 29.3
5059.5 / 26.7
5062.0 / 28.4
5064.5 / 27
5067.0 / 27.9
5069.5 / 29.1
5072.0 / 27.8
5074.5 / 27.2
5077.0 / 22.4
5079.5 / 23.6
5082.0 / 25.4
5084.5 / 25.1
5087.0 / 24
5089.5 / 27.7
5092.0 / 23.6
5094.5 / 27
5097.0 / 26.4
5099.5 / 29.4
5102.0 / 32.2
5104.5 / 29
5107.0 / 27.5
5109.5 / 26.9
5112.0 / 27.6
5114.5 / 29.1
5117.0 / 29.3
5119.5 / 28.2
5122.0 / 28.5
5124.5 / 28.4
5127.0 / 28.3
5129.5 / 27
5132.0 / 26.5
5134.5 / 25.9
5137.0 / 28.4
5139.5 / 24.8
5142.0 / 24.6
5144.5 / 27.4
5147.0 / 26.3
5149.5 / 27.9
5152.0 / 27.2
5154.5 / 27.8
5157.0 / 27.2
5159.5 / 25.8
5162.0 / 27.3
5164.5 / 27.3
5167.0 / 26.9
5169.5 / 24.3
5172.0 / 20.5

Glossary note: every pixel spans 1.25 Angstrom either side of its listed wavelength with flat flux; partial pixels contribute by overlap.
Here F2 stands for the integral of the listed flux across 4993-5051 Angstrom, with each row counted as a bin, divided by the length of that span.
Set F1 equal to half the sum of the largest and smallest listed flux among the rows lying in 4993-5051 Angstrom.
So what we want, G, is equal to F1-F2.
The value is 0.9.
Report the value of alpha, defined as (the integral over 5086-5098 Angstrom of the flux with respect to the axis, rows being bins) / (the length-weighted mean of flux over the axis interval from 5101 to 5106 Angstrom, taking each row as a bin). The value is 10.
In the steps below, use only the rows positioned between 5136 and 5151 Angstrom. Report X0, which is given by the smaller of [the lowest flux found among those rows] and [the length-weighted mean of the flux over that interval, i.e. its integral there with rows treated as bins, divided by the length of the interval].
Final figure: 24.6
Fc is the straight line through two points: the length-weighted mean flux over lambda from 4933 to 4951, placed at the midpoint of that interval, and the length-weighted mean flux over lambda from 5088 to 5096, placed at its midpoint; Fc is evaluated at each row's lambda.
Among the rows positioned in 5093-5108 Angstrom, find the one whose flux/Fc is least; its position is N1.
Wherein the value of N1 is 5097.0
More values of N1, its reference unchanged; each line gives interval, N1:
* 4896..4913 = 4909.5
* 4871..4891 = 4872.0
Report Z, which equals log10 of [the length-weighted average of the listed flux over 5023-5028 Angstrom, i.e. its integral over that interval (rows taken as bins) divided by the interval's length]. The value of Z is 1.41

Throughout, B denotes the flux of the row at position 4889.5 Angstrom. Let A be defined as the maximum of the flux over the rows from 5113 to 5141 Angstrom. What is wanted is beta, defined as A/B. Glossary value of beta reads 1.00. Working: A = 29.3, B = 29.2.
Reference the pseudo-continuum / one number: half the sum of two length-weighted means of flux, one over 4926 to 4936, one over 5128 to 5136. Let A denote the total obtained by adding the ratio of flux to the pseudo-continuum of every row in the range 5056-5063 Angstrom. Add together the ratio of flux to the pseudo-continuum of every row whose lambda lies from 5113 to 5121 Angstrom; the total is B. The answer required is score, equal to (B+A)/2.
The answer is 3.1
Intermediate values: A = 3.09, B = 3.17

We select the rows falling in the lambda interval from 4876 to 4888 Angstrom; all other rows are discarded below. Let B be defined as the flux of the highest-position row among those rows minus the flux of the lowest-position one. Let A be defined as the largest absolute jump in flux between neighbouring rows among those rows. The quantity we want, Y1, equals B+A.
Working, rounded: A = 3.20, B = 0.7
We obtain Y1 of 4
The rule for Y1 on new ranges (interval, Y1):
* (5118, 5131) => 0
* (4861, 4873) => 21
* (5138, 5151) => 6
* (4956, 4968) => 2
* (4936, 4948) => 2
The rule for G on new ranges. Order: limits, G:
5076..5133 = 0.2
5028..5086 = -1.1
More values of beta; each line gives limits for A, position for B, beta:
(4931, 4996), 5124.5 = 1.10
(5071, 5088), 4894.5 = 1.00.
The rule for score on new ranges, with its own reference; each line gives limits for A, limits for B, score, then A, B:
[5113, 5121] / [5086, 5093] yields 3.0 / 3.17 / 2.75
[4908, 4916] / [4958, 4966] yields 3.2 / 3.19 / 3.16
